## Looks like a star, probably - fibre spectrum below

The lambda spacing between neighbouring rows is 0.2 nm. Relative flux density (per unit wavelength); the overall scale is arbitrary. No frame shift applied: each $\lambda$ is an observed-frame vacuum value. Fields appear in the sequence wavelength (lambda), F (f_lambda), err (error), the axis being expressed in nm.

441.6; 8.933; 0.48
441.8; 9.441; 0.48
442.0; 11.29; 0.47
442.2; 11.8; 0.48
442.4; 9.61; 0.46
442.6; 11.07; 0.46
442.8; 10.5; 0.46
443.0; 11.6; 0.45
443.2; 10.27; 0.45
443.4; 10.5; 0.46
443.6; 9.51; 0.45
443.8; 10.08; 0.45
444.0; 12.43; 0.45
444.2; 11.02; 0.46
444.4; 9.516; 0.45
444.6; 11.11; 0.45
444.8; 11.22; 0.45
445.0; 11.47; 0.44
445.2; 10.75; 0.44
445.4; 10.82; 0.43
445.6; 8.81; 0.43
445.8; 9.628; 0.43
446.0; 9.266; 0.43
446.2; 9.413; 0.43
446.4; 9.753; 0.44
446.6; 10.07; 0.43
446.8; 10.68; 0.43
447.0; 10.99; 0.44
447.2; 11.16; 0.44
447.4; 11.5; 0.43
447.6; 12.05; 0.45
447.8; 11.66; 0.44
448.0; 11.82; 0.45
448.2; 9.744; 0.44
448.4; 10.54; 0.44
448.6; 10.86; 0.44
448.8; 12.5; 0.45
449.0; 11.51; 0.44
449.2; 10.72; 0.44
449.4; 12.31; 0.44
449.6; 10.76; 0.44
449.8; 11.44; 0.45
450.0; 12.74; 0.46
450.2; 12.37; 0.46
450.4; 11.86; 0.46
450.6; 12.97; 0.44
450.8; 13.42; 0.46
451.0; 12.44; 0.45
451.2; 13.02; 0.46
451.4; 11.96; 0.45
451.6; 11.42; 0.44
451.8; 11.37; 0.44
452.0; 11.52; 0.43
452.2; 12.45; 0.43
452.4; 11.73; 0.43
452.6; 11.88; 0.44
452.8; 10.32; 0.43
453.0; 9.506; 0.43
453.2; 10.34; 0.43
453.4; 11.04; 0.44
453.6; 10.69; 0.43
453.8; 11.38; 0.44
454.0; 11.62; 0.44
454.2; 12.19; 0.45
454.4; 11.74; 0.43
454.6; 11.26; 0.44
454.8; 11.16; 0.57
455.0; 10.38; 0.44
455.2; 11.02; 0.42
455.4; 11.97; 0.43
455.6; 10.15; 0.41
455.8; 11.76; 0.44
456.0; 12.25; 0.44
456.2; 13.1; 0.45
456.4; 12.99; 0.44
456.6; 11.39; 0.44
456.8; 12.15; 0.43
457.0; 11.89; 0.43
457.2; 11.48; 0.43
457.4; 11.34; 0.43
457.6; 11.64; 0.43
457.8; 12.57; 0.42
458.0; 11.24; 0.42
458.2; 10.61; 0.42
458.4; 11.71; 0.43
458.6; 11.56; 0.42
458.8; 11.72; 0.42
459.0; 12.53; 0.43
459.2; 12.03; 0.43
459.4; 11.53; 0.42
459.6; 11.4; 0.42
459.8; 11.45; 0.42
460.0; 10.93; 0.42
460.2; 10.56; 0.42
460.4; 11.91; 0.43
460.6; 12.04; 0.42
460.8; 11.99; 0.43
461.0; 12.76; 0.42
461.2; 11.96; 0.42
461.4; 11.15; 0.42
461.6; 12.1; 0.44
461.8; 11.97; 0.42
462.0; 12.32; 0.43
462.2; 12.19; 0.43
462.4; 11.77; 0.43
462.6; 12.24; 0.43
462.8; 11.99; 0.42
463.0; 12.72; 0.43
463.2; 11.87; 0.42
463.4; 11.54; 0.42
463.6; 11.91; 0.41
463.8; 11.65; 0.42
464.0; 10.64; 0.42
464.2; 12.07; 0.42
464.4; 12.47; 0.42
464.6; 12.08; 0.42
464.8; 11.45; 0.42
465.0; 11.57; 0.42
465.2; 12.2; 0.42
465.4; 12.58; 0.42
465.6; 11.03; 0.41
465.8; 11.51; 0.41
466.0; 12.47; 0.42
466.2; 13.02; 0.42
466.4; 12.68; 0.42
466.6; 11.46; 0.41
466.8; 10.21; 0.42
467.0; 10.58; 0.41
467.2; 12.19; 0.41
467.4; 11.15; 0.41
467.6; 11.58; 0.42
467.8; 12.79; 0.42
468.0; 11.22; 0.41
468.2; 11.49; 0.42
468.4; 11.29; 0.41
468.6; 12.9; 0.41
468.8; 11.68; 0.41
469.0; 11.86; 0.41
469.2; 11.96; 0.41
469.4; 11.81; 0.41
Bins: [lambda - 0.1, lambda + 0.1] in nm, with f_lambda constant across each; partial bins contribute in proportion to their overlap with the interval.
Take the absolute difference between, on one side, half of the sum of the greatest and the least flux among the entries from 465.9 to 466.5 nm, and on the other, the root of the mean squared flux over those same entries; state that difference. 0.02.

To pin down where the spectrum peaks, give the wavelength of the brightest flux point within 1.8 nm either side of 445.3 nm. 444.0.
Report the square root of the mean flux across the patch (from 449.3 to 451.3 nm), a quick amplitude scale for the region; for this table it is 3.51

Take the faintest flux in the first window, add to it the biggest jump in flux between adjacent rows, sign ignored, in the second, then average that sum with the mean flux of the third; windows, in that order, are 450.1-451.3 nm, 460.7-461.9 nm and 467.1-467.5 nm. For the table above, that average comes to 12.2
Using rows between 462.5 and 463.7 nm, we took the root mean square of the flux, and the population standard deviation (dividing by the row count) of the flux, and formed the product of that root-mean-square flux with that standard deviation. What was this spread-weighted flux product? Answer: 4.4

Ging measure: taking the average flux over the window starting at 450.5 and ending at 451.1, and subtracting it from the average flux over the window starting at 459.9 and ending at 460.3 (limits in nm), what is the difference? -2.2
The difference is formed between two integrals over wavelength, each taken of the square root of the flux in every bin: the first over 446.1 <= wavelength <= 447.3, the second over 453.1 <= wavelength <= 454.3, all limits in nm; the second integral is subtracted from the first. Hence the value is -0.16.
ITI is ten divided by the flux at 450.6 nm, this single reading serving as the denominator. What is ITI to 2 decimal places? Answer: 0.77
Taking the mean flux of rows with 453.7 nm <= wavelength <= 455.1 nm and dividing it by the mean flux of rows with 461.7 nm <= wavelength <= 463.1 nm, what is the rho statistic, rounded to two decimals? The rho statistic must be 0.94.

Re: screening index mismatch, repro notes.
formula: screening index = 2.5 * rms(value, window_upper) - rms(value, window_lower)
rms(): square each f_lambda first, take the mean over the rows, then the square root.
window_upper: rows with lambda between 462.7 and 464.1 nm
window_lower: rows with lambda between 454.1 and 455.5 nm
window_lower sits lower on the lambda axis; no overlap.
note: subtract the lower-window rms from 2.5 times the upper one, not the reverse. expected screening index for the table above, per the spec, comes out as 18.0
